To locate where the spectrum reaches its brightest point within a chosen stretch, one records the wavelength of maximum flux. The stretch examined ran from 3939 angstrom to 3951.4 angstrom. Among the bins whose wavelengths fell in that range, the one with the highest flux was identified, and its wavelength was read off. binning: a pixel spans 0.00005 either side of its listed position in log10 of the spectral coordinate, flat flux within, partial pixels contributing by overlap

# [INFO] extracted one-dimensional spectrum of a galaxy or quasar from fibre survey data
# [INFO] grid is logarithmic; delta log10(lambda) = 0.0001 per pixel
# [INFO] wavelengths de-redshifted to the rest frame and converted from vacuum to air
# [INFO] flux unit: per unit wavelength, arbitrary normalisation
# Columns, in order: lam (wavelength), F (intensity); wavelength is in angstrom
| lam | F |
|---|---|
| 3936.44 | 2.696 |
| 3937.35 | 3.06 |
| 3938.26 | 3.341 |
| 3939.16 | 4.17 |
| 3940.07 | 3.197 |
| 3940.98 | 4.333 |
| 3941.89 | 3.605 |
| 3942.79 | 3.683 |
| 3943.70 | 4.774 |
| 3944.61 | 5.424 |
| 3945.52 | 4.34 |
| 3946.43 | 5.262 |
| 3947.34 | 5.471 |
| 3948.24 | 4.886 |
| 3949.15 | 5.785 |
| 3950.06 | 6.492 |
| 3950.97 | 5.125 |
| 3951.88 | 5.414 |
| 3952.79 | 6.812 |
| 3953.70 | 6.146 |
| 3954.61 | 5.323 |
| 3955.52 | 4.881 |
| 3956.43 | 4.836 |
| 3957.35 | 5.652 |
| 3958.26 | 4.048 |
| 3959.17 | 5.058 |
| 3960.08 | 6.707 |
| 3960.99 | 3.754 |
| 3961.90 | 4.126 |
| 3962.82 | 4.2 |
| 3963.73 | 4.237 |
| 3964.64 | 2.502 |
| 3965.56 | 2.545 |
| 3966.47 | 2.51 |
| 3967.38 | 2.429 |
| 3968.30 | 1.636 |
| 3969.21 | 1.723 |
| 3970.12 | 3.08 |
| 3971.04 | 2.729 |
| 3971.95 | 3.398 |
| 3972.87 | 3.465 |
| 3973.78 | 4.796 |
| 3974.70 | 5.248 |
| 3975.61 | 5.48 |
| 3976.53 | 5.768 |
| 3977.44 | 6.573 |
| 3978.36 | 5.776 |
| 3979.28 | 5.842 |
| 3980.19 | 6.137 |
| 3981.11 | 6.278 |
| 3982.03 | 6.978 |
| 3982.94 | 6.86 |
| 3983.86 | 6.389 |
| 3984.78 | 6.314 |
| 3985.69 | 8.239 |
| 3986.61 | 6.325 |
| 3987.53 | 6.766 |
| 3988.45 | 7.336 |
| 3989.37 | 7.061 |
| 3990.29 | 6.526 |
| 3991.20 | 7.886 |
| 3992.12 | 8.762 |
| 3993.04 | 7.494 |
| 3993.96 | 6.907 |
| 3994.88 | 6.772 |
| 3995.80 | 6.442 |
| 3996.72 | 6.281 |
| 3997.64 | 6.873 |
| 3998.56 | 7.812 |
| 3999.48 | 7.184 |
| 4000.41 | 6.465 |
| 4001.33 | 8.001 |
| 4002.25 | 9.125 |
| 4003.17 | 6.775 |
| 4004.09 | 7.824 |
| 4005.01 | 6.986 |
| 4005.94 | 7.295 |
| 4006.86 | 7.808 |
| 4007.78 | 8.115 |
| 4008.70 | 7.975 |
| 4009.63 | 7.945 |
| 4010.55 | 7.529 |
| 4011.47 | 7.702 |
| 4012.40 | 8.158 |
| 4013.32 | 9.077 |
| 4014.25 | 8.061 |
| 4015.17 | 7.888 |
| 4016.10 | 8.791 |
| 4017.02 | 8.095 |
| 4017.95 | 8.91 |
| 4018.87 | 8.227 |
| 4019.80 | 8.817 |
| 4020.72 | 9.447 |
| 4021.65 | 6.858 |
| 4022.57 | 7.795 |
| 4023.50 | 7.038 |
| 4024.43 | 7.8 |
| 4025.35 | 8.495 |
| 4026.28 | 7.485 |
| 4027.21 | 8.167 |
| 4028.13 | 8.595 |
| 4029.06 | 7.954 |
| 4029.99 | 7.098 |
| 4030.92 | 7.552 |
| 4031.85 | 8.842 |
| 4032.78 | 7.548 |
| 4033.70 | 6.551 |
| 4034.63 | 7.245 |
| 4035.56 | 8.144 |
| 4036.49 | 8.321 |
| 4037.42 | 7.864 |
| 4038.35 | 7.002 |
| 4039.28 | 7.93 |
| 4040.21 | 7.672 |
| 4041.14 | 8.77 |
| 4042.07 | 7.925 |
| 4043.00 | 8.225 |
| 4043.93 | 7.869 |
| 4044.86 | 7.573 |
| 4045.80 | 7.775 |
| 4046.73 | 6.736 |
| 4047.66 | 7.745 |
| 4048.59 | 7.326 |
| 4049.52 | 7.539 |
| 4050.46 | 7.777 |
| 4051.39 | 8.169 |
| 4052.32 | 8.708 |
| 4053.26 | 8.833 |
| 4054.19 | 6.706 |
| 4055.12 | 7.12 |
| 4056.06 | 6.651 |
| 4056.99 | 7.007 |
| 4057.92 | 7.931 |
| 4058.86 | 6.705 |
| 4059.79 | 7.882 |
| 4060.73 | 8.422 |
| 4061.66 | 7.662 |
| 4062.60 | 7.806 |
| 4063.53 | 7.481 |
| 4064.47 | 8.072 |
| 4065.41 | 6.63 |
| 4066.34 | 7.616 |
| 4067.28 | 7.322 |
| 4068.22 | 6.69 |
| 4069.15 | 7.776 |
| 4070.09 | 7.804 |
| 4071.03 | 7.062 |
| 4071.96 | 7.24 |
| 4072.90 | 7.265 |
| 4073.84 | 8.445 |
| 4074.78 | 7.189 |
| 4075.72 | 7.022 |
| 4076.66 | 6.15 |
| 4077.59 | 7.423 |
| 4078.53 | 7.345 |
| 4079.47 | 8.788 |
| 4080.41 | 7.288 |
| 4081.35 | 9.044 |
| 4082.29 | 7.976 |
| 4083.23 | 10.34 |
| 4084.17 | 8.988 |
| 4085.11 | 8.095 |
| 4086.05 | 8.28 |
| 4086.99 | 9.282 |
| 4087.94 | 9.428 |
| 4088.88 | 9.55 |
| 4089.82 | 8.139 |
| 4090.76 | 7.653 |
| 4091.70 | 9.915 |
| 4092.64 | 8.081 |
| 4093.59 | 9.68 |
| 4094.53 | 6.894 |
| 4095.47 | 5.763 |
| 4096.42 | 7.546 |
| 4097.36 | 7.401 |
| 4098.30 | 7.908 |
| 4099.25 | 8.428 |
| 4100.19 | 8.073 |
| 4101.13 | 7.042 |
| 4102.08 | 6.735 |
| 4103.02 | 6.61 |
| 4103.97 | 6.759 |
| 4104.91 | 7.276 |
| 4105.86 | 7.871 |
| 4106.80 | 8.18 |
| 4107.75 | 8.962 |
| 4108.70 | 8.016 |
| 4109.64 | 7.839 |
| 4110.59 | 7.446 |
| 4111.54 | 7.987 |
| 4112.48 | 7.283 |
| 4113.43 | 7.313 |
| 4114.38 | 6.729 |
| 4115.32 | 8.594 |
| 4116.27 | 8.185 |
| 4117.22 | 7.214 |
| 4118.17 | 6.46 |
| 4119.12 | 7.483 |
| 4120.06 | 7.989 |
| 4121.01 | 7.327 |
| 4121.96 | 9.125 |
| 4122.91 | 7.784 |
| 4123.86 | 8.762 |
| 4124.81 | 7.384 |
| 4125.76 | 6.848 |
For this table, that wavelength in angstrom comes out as 3950.06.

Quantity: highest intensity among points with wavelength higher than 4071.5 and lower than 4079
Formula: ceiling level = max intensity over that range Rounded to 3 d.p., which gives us 8.445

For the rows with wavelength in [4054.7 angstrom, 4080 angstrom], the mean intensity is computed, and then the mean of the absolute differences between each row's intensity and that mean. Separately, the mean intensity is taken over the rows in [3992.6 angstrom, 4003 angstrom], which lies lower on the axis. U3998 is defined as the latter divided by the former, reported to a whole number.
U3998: 15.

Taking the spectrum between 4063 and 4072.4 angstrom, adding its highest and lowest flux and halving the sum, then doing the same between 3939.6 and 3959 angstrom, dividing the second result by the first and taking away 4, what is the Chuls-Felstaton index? -3.3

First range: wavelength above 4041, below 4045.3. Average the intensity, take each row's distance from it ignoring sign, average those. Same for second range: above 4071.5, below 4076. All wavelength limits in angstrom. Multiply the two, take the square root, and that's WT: 0.37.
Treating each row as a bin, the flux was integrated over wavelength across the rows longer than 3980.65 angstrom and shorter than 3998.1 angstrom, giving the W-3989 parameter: 122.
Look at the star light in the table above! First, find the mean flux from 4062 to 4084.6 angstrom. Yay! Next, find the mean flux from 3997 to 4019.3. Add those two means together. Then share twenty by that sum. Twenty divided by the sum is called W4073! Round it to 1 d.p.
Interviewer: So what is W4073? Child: 1.3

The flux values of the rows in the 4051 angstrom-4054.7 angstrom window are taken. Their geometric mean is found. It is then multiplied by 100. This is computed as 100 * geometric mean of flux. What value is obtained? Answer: 806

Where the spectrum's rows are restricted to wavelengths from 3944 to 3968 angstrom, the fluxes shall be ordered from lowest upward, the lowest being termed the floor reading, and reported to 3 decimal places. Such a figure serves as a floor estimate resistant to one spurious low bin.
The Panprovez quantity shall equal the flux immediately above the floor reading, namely 2.502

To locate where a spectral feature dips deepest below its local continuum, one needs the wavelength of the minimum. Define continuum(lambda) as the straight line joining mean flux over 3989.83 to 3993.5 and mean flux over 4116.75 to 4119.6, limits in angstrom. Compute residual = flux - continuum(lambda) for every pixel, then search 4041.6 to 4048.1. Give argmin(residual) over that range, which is 4046.73 angstrom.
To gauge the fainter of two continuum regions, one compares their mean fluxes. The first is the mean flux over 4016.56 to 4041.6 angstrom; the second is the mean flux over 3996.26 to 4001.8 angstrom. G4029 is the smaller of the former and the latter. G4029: 7.1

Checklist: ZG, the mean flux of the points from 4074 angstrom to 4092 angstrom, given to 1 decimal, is 8.3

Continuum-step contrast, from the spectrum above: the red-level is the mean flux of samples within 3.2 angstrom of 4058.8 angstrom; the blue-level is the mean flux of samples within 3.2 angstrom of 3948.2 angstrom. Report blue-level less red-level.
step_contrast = -2.13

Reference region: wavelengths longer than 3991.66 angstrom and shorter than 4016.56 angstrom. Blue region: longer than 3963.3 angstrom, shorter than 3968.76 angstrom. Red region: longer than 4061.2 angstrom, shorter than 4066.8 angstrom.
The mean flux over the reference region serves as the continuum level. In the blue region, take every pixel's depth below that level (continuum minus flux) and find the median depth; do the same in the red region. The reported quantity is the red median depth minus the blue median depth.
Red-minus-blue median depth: -5.1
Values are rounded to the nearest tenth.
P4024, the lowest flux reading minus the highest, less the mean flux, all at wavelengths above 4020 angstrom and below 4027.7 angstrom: -10.5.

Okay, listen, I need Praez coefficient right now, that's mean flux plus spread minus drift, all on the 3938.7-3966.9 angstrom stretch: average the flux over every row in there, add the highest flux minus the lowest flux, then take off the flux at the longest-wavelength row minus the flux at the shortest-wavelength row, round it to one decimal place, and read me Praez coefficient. 10.7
